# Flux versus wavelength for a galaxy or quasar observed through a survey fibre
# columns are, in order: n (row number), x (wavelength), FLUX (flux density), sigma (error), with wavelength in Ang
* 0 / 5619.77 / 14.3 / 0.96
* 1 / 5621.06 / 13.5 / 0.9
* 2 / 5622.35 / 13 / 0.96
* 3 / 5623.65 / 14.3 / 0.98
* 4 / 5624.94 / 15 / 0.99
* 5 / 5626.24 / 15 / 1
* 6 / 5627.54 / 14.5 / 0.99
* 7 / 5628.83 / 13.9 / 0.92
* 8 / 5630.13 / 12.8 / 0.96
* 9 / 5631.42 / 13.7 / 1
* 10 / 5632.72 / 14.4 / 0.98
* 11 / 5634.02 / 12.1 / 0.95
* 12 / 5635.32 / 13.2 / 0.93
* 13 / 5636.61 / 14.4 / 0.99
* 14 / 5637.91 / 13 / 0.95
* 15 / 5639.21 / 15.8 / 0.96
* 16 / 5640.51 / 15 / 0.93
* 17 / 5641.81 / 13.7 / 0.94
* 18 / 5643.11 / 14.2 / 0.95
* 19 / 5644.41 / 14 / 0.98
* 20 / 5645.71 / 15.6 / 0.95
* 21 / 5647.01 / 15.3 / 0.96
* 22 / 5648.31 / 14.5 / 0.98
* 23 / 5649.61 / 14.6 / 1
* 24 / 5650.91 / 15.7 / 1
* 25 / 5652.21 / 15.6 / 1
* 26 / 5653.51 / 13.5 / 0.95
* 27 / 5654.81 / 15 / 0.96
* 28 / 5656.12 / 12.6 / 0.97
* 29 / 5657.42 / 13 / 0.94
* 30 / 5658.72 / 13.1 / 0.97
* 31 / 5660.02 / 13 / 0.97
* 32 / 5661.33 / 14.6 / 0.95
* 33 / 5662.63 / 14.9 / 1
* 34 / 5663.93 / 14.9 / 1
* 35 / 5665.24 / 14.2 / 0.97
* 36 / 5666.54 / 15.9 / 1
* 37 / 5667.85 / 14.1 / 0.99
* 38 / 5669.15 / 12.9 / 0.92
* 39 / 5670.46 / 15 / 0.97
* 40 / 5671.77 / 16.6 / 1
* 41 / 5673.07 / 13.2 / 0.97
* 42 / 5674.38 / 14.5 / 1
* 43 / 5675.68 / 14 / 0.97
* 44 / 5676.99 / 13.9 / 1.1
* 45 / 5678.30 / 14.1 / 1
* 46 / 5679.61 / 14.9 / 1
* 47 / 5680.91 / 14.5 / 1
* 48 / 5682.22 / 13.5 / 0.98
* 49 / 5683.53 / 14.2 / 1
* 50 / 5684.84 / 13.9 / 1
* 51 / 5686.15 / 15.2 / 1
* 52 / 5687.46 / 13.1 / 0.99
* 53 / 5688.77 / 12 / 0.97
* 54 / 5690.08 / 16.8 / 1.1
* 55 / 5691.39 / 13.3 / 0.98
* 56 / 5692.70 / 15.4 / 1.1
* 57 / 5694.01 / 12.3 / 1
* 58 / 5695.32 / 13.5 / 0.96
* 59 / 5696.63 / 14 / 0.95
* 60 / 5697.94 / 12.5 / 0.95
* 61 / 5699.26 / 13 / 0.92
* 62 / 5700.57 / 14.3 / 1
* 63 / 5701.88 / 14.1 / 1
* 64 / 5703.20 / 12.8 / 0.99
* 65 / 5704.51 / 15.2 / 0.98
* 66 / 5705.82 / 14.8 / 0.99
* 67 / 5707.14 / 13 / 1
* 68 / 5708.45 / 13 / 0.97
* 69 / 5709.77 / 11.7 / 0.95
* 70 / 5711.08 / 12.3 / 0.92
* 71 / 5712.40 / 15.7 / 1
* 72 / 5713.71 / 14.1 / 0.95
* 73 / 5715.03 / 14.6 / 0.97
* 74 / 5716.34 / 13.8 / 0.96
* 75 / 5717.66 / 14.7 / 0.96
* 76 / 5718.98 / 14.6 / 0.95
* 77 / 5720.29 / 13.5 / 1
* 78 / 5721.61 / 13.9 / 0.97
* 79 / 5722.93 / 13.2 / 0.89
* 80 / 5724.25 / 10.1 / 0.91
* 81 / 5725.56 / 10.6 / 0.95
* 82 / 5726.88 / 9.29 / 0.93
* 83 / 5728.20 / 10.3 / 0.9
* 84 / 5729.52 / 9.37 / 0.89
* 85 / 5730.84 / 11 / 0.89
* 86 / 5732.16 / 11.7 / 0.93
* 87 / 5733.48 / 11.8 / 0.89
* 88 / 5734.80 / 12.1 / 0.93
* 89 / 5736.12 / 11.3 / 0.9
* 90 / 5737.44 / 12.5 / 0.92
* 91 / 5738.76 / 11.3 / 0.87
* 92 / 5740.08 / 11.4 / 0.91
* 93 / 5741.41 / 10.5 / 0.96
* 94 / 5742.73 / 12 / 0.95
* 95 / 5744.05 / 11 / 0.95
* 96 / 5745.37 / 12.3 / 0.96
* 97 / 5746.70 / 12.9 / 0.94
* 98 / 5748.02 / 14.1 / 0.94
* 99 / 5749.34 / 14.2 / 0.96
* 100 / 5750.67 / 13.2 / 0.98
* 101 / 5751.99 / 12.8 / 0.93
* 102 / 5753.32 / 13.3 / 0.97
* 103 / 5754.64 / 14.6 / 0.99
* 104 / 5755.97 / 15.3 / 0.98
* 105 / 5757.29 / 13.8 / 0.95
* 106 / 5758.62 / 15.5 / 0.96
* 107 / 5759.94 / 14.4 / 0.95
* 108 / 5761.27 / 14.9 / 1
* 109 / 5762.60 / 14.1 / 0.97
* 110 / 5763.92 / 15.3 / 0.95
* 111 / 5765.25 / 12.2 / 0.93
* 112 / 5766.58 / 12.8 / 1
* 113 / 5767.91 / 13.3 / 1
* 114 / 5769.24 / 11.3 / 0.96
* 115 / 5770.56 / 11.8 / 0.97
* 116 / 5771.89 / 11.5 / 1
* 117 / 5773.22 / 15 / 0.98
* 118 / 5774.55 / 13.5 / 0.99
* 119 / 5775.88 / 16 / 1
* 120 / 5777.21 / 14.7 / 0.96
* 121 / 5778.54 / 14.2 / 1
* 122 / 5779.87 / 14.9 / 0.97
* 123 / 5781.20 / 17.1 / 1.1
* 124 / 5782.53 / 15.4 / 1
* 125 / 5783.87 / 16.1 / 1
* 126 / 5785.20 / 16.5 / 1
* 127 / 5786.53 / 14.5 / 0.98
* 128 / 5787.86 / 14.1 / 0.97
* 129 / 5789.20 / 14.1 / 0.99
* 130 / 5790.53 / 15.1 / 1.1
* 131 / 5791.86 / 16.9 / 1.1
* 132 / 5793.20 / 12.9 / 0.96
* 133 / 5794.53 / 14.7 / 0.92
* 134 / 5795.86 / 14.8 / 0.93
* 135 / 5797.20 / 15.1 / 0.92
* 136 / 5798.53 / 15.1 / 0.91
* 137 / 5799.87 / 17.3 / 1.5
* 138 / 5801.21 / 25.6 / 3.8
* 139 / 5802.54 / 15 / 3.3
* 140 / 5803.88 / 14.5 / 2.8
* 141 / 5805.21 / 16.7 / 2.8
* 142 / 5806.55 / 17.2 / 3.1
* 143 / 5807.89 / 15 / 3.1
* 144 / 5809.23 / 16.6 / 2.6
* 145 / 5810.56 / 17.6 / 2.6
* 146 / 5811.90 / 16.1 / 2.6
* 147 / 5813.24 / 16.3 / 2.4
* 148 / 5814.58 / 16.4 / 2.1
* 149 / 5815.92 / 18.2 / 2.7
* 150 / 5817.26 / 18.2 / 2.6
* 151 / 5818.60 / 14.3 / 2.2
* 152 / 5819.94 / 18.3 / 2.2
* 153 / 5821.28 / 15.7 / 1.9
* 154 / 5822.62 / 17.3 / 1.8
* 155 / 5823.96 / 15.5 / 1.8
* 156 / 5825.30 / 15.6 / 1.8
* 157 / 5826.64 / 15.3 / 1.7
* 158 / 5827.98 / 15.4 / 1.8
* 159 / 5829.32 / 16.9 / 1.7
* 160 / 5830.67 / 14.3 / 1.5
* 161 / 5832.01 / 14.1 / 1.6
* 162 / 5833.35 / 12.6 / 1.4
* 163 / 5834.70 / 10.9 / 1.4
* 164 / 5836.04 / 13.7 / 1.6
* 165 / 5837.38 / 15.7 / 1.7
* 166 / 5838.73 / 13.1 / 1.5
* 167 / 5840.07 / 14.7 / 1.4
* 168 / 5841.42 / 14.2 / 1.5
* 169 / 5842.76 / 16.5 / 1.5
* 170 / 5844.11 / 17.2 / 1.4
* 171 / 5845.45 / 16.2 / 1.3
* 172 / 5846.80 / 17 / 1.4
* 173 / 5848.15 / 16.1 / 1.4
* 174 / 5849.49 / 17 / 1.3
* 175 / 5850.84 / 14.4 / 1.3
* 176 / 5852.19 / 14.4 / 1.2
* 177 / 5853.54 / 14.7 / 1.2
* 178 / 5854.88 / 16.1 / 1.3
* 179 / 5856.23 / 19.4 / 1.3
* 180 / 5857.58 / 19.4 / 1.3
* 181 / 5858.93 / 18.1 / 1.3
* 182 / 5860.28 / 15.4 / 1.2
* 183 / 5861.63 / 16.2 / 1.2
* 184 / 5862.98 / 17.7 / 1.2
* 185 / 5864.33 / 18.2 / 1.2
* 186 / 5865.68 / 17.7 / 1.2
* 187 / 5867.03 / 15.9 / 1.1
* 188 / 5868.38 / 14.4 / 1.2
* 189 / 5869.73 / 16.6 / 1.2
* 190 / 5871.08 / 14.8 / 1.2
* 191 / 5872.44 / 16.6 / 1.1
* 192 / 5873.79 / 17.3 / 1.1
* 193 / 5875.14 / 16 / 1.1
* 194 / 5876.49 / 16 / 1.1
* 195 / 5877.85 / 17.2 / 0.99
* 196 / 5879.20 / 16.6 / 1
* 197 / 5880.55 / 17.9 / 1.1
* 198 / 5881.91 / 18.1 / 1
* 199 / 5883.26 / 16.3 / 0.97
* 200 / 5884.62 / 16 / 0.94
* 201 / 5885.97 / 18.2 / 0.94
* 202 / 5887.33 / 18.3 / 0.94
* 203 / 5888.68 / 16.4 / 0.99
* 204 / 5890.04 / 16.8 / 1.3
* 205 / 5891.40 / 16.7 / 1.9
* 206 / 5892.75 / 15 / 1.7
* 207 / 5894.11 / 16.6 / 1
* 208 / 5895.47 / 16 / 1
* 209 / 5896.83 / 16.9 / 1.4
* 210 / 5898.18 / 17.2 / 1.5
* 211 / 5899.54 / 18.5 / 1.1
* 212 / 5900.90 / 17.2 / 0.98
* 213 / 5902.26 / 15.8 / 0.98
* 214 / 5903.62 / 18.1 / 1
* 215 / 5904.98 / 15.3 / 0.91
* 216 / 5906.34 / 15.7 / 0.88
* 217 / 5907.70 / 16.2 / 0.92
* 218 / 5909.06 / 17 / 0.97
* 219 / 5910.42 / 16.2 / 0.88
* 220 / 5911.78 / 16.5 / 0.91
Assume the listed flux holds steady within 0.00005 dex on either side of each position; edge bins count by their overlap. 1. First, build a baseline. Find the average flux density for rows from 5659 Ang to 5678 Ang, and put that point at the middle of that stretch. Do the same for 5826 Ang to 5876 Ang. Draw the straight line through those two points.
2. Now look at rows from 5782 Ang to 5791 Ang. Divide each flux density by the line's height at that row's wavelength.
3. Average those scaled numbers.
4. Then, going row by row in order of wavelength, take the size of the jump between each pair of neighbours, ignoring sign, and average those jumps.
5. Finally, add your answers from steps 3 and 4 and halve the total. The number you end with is 0.518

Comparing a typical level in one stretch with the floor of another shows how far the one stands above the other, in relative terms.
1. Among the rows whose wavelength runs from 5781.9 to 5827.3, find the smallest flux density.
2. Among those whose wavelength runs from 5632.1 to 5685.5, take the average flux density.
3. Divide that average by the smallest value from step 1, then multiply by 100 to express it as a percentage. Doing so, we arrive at 111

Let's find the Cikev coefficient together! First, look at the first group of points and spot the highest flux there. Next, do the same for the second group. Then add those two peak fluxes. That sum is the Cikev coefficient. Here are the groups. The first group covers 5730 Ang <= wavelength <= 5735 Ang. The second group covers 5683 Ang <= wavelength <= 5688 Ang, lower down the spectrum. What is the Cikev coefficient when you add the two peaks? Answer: 27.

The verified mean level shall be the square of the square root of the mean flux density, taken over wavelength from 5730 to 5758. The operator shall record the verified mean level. 12.5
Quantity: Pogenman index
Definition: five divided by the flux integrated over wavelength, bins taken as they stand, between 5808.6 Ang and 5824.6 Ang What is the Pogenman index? 0.019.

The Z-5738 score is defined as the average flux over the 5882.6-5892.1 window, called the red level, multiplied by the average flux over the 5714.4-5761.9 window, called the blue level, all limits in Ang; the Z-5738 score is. 215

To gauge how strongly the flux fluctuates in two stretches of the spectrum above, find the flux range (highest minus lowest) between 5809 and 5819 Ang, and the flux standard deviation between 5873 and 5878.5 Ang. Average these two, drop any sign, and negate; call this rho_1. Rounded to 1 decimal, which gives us -2.3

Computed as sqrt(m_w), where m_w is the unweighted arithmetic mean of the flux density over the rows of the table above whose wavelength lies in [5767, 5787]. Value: 3.79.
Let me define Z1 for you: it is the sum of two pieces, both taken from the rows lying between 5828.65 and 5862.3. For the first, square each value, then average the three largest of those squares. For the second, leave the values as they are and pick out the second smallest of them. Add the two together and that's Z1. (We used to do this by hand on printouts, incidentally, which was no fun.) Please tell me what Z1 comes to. 373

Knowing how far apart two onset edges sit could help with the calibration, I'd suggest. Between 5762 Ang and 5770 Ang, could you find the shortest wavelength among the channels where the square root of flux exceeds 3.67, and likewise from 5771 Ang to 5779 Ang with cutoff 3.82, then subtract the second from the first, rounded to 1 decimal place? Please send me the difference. -10.6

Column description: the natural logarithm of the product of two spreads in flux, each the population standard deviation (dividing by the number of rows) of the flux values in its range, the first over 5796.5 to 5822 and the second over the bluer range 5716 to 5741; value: 1.4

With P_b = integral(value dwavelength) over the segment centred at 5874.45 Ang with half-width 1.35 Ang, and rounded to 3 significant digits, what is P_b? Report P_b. 45.0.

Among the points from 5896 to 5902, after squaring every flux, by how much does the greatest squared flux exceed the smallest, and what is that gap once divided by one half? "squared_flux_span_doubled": 113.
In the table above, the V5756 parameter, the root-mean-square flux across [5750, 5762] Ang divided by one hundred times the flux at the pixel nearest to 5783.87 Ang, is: 0.0088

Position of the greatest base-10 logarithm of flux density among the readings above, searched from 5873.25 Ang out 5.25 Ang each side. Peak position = 5873.79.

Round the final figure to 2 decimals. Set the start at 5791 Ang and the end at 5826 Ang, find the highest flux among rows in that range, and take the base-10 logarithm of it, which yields 1.41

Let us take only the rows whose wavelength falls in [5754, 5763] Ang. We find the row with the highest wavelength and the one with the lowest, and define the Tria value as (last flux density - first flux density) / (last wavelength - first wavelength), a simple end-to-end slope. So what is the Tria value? -0.063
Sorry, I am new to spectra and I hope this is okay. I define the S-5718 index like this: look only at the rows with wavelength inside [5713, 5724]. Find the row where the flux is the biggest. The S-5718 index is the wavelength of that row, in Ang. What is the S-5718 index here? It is 5717.66 Ang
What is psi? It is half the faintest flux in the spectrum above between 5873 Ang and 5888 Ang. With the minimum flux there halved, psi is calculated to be 8.0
